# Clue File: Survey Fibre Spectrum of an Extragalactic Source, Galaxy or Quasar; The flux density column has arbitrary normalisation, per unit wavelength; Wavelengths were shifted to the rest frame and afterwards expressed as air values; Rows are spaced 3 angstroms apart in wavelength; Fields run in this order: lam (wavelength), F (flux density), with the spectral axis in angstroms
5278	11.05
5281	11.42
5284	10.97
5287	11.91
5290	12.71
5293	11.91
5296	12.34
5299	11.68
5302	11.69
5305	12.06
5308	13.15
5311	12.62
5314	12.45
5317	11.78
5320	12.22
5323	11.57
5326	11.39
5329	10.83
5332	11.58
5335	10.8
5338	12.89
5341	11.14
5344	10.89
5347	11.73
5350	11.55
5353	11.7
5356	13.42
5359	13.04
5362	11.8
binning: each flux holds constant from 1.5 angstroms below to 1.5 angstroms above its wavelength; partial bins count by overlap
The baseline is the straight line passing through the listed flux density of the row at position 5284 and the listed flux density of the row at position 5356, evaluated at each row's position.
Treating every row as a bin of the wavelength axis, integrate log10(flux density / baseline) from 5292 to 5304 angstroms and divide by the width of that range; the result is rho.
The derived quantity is 0.02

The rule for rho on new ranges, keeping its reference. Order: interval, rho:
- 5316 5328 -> -0.02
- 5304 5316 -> 0.02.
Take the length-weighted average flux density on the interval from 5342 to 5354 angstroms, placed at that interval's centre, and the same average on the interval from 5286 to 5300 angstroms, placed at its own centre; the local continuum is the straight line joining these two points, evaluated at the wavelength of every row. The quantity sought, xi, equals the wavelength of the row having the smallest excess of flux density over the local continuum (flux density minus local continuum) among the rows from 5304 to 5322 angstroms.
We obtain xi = 5317 angstroms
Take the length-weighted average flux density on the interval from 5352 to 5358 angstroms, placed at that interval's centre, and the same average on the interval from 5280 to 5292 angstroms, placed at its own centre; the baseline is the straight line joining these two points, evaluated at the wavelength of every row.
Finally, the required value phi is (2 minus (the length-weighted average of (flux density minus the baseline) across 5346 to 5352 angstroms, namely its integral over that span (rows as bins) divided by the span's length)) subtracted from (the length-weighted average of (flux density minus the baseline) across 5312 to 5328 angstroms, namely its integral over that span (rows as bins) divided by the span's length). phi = -3.30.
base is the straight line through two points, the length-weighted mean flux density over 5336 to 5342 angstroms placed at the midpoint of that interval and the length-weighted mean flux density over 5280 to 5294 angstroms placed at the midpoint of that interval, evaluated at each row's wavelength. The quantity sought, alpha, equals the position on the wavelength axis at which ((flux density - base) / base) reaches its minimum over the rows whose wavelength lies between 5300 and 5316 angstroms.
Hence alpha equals 5302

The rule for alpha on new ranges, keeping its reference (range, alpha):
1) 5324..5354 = 5335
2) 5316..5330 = 5329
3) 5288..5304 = 5302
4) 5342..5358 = 5344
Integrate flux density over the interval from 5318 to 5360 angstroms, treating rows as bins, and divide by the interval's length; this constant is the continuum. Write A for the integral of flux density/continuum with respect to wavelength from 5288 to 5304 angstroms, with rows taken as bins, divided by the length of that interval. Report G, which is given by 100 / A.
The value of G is 97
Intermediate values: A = 1.03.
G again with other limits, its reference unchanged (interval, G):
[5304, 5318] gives 94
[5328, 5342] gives 102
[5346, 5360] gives 96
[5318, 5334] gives 102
